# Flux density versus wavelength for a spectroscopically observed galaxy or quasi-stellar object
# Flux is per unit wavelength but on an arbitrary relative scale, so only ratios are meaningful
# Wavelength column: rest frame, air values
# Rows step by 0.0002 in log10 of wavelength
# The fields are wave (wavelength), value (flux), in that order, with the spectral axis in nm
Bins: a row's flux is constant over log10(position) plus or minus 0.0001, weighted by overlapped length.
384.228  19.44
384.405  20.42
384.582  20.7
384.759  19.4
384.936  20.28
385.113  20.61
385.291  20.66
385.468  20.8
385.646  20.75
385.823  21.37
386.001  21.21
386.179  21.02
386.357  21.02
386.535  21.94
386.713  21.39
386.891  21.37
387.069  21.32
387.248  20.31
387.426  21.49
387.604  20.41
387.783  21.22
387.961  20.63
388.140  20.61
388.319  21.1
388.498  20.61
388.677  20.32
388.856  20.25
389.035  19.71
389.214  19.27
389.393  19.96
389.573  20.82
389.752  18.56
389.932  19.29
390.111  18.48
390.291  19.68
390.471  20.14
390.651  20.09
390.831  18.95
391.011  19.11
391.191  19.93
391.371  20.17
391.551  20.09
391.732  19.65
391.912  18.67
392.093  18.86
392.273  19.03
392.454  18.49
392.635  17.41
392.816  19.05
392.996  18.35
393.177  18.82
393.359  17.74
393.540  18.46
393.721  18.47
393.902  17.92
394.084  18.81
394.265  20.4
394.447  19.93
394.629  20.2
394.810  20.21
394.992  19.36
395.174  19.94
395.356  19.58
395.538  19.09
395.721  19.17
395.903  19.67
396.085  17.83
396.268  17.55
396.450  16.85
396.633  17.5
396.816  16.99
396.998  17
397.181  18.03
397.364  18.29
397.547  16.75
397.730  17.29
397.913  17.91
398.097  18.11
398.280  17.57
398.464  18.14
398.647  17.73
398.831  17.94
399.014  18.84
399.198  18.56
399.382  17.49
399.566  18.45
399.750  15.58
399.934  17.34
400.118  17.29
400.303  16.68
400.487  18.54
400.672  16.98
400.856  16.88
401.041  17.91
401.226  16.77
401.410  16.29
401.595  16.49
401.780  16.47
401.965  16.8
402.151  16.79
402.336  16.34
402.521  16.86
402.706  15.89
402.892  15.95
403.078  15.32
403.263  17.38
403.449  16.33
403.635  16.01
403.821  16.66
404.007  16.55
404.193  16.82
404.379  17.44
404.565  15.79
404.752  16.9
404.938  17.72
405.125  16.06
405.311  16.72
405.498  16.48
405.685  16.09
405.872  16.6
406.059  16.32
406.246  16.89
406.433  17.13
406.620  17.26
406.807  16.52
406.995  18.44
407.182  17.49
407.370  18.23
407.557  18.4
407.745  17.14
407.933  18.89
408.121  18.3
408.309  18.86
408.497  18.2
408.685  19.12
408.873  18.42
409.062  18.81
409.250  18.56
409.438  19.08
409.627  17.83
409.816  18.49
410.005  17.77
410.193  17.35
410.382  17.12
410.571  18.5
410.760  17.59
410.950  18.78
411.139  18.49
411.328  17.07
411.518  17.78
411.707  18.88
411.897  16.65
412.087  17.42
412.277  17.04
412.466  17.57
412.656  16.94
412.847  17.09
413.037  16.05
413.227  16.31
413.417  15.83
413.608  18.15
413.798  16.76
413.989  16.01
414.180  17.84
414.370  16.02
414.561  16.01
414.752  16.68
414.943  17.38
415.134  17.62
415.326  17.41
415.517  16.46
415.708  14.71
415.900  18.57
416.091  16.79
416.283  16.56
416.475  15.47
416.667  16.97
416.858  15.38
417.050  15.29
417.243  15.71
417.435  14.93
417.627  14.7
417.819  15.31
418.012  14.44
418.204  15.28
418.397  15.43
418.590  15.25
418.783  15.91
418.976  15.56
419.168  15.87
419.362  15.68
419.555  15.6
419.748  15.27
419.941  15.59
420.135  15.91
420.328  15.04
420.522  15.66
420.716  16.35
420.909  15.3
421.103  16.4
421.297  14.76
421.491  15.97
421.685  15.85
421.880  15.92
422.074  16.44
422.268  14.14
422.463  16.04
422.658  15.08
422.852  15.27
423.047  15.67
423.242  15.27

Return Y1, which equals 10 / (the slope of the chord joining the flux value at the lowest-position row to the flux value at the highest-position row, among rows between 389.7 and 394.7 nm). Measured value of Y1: 30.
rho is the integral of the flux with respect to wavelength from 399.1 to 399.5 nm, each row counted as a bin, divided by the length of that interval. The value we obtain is 18.0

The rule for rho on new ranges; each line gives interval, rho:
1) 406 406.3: 16.6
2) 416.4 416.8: 16.2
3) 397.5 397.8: 17.0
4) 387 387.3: 20.8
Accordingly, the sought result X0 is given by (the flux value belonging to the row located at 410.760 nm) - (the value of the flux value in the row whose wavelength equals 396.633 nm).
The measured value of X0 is 0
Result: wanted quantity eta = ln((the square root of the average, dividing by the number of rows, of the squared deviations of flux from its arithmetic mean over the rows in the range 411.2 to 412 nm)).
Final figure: -0.2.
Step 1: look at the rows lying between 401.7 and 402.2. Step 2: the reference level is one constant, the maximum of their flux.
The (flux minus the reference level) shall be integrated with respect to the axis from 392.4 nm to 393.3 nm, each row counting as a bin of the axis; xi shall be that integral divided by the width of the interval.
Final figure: 1.6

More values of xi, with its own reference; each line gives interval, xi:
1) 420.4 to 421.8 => -1.1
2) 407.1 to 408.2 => 1.3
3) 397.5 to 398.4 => 0.8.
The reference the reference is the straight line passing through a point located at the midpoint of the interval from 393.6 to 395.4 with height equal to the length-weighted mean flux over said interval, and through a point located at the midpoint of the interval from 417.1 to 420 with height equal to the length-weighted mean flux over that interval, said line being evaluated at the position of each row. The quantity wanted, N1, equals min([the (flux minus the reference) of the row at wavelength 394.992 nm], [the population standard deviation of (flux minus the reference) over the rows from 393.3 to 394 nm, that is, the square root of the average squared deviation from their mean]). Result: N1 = 0.0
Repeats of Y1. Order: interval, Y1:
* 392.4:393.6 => -362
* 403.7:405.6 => -93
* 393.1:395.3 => 18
